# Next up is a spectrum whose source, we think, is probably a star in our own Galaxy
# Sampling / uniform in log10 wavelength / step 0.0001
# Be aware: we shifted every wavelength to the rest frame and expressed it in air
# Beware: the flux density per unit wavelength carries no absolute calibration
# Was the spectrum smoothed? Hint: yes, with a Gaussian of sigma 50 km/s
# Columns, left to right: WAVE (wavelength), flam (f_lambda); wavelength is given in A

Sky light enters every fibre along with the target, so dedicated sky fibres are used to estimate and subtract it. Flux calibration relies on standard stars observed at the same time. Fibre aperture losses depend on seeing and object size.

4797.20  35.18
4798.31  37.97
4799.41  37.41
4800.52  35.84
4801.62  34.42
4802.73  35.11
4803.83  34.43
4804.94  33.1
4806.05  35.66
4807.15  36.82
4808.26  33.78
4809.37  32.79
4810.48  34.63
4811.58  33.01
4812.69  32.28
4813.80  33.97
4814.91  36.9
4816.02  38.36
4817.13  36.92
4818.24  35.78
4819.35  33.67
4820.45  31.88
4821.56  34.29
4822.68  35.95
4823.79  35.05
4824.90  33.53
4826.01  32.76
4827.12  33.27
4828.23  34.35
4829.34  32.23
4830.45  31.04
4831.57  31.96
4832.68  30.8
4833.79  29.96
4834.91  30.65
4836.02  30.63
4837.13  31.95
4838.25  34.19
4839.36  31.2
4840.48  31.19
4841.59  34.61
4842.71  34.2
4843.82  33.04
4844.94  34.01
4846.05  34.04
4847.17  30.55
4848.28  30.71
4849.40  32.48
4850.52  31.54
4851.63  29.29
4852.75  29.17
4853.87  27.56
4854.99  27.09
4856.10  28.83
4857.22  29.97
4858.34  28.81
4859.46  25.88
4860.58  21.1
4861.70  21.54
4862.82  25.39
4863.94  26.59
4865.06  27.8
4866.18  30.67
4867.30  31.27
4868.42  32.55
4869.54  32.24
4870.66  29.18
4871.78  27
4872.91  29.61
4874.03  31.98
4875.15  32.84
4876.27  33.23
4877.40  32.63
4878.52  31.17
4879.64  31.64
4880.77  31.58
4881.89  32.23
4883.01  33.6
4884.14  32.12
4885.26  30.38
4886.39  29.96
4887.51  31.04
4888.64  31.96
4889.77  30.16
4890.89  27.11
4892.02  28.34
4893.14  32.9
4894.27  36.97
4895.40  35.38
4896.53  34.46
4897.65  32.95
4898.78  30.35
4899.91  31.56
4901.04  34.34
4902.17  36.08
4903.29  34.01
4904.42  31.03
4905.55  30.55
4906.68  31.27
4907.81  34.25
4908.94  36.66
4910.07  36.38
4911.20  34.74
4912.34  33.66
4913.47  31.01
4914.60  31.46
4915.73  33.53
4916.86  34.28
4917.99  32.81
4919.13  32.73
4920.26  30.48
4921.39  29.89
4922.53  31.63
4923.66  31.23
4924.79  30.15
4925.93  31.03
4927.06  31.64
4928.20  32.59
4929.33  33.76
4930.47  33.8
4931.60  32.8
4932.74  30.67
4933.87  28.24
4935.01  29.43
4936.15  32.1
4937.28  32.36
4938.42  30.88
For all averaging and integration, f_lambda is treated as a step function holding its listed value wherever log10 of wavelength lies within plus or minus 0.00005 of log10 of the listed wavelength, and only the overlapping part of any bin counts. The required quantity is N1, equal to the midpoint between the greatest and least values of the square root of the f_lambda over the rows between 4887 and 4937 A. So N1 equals 5.64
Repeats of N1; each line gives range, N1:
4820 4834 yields 5.73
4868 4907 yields 5.64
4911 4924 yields 5.68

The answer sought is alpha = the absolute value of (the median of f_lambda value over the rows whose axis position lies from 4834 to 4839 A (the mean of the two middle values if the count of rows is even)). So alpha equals 31.3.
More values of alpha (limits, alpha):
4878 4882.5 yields 31.6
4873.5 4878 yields 32.7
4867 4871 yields 31.8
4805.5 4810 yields 34.7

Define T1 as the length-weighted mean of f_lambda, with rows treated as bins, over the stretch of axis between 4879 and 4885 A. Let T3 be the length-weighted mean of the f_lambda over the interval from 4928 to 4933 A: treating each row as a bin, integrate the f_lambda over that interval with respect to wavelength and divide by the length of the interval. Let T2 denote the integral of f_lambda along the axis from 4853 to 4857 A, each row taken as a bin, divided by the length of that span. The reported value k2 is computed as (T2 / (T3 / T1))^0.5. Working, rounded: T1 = 32.2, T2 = 28.1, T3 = 32.9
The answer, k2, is 5.25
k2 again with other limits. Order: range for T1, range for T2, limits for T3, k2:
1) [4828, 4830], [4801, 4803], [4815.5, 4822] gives 5.72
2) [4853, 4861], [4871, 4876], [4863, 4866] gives 5.50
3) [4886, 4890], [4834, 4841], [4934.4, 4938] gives 5.58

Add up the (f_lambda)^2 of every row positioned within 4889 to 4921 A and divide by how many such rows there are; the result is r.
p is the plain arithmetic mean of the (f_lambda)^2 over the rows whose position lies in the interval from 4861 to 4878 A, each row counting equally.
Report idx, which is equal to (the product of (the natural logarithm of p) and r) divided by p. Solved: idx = 8.3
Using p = 889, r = 1084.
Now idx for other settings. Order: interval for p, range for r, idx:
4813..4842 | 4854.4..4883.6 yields 5.5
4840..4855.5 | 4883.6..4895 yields 6.8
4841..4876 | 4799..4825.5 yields 9.2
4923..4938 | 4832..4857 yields 6.8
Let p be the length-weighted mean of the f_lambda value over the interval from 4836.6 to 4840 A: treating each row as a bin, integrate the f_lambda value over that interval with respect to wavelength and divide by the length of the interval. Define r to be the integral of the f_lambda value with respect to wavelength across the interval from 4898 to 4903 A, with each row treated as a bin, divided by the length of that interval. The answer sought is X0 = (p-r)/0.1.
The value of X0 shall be -8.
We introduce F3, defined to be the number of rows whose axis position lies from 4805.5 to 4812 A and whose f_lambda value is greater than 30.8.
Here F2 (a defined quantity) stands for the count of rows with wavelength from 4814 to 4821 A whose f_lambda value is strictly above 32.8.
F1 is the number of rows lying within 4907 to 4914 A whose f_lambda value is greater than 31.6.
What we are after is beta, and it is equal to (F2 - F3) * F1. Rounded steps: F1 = 5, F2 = 5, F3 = 6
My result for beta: -5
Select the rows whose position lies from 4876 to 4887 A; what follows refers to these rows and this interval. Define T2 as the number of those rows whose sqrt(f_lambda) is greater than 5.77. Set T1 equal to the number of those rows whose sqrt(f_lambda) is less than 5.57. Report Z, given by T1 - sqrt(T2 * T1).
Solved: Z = 0.6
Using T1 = 2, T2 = 1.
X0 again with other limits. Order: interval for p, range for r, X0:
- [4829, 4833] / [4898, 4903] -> -17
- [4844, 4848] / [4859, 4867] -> 70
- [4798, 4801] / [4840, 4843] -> 37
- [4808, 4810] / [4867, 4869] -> 11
